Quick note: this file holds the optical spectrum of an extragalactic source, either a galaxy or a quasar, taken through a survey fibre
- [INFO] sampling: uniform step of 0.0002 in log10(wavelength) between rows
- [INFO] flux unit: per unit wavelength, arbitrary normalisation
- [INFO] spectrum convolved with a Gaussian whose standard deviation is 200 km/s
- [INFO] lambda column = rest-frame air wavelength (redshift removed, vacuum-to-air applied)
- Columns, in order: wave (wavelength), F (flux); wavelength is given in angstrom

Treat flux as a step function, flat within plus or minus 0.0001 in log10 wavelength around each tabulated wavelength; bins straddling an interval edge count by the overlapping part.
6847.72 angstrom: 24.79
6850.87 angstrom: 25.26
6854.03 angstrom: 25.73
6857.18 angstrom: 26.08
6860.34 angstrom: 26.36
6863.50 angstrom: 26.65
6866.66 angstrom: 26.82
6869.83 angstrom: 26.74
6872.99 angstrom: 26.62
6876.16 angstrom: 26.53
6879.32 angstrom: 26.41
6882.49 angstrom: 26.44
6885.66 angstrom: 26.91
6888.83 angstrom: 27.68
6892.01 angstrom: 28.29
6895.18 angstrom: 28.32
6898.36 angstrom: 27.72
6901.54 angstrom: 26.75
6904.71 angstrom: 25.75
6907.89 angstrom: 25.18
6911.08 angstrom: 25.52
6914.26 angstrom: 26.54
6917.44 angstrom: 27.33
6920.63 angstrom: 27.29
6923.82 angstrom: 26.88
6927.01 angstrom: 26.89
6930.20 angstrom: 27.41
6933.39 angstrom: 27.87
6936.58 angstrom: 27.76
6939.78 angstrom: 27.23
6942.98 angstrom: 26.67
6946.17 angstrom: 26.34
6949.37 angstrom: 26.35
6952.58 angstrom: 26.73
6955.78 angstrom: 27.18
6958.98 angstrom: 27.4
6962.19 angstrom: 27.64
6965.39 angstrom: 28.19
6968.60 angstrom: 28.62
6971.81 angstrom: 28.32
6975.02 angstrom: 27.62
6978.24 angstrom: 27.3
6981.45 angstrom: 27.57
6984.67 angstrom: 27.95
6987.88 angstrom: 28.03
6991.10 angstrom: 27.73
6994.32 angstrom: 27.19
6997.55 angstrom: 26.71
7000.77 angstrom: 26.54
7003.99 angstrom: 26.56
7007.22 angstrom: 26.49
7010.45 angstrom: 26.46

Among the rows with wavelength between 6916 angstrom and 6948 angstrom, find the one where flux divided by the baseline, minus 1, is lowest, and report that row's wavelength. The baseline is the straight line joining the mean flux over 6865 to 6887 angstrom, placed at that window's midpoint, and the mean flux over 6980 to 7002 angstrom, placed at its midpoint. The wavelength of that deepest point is 6946.17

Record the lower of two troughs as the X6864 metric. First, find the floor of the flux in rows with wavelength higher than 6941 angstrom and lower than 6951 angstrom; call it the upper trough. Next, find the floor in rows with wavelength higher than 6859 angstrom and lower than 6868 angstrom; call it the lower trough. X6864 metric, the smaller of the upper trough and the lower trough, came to 26.3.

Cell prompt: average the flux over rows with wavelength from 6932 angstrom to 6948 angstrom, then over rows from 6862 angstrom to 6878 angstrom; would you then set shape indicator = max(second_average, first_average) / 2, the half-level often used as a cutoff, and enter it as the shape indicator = 13.6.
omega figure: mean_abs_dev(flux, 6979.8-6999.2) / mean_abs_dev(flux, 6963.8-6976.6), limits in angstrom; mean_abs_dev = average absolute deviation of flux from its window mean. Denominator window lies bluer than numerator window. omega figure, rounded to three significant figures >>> 1.36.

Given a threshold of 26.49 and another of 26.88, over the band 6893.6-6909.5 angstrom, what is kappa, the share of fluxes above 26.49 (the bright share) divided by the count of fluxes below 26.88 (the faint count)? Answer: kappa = 0.20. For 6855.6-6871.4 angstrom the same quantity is 0.12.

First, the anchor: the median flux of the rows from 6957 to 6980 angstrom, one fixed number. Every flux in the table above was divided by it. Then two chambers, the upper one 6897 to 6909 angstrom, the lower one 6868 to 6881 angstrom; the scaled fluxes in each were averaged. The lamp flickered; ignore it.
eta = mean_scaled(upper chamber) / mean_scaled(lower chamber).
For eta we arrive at 0.99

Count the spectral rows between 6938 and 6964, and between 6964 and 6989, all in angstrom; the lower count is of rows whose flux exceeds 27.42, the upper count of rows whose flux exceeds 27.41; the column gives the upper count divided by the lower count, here 7.0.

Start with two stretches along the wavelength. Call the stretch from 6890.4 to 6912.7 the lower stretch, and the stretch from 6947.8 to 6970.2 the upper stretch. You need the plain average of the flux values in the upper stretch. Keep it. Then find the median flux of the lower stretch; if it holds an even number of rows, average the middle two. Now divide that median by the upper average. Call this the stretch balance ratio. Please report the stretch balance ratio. 0.97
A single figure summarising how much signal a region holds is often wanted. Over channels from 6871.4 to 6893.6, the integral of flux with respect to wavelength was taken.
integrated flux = 599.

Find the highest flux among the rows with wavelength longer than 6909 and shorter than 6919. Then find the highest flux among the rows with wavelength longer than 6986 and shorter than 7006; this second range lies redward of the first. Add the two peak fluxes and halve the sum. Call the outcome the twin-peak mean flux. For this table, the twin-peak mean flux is 27.7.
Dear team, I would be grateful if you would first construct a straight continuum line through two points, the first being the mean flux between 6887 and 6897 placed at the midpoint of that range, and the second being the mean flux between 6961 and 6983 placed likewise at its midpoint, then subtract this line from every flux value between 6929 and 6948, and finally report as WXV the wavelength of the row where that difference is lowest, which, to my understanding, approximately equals 6946.17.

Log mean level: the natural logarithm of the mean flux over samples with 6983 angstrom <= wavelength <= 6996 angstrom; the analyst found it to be 3.32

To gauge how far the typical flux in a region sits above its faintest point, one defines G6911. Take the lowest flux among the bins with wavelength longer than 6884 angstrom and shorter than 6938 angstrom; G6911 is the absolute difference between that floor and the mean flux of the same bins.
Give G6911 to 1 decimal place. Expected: 1.9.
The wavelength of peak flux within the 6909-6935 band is 6933.39 angstrom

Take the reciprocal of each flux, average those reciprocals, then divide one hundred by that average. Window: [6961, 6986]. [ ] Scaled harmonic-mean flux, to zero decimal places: 2790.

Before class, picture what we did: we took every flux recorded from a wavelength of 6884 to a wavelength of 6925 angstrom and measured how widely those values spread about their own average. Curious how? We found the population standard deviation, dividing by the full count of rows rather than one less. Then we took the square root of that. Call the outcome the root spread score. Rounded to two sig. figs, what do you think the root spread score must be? 0.98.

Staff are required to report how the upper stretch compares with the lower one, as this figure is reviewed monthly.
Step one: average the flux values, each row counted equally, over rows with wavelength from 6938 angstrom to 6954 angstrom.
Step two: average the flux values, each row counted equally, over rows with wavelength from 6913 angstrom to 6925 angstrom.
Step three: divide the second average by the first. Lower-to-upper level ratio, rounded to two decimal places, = 1.01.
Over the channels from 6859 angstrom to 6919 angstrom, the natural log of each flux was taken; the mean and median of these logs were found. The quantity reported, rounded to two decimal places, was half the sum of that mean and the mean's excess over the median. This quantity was 1.65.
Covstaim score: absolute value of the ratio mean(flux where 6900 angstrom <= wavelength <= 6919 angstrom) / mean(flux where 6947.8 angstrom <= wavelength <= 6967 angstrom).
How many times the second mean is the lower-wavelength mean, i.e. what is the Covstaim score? 0.96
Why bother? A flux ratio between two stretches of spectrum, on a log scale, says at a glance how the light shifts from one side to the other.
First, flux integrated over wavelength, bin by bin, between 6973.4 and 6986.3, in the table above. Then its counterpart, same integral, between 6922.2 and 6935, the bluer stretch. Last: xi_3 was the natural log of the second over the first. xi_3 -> -0.020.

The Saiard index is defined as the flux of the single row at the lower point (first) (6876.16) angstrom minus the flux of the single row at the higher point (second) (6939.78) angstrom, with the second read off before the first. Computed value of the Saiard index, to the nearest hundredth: -0.70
